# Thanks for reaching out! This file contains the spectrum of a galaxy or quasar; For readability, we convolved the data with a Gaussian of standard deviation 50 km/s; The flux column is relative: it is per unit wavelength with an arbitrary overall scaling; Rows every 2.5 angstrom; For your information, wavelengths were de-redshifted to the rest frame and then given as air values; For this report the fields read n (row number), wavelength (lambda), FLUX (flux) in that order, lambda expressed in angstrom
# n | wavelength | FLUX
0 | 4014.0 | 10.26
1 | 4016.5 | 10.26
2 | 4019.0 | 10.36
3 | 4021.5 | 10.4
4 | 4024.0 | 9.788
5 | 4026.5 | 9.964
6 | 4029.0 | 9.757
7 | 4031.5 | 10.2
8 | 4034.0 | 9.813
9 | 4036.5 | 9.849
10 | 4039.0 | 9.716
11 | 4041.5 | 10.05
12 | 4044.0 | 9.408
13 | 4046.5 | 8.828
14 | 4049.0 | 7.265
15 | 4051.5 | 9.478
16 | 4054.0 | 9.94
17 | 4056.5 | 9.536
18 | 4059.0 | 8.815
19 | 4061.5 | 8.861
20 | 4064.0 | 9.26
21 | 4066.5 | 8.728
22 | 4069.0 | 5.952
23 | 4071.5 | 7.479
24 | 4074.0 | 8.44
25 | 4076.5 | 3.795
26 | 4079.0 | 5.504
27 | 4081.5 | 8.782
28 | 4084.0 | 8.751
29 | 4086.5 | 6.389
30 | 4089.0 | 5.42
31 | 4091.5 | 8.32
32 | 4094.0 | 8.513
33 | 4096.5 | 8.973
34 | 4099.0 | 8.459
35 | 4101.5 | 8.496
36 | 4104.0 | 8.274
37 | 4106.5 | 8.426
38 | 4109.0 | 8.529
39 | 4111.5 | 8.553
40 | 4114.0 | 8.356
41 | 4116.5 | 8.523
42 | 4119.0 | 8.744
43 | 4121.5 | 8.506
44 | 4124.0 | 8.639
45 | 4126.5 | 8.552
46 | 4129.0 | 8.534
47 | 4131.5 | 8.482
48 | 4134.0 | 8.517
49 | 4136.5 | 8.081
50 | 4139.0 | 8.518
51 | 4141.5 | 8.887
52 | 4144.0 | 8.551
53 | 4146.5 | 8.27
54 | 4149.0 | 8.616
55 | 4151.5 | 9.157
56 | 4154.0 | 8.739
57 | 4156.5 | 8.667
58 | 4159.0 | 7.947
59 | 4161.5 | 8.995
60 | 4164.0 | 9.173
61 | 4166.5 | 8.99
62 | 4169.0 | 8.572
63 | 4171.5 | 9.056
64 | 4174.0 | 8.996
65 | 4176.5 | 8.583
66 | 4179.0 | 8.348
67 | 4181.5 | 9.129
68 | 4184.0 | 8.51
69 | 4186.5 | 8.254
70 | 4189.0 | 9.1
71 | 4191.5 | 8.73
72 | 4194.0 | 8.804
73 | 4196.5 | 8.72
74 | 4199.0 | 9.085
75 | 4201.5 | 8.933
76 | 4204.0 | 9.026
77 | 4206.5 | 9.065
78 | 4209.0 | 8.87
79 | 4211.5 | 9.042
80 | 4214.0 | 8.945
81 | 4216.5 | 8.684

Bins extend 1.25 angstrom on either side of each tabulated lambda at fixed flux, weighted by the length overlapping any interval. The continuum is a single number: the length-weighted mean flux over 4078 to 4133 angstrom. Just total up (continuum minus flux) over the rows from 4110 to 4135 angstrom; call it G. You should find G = -4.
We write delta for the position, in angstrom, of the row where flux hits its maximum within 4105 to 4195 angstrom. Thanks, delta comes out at 4164.0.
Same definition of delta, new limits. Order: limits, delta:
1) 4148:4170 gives 4164.0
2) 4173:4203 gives 4181.5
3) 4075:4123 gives 4096.5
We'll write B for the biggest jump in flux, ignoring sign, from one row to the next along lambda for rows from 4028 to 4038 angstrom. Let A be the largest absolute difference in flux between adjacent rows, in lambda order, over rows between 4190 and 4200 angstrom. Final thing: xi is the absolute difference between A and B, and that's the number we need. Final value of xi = 0.08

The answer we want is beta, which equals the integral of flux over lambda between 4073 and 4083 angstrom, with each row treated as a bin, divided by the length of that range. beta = 6.6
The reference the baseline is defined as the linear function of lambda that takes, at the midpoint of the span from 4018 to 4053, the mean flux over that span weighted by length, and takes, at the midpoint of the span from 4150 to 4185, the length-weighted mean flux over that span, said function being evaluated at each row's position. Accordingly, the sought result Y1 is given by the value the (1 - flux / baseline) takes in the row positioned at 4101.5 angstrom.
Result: 0.08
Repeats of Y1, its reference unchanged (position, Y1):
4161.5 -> -0.02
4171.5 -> -0.03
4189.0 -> -0.05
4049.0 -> 0.24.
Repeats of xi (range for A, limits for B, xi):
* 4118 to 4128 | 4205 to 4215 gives 0.04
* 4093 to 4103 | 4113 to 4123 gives 0.28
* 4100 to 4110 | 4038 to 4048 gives 0.42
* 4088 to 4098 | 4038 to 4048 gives 2.26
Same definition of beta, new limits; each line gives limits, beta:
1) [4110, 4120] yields 8.5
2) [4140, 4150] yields 8.6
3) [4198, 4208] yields 9.0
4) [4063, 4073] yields 7.8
